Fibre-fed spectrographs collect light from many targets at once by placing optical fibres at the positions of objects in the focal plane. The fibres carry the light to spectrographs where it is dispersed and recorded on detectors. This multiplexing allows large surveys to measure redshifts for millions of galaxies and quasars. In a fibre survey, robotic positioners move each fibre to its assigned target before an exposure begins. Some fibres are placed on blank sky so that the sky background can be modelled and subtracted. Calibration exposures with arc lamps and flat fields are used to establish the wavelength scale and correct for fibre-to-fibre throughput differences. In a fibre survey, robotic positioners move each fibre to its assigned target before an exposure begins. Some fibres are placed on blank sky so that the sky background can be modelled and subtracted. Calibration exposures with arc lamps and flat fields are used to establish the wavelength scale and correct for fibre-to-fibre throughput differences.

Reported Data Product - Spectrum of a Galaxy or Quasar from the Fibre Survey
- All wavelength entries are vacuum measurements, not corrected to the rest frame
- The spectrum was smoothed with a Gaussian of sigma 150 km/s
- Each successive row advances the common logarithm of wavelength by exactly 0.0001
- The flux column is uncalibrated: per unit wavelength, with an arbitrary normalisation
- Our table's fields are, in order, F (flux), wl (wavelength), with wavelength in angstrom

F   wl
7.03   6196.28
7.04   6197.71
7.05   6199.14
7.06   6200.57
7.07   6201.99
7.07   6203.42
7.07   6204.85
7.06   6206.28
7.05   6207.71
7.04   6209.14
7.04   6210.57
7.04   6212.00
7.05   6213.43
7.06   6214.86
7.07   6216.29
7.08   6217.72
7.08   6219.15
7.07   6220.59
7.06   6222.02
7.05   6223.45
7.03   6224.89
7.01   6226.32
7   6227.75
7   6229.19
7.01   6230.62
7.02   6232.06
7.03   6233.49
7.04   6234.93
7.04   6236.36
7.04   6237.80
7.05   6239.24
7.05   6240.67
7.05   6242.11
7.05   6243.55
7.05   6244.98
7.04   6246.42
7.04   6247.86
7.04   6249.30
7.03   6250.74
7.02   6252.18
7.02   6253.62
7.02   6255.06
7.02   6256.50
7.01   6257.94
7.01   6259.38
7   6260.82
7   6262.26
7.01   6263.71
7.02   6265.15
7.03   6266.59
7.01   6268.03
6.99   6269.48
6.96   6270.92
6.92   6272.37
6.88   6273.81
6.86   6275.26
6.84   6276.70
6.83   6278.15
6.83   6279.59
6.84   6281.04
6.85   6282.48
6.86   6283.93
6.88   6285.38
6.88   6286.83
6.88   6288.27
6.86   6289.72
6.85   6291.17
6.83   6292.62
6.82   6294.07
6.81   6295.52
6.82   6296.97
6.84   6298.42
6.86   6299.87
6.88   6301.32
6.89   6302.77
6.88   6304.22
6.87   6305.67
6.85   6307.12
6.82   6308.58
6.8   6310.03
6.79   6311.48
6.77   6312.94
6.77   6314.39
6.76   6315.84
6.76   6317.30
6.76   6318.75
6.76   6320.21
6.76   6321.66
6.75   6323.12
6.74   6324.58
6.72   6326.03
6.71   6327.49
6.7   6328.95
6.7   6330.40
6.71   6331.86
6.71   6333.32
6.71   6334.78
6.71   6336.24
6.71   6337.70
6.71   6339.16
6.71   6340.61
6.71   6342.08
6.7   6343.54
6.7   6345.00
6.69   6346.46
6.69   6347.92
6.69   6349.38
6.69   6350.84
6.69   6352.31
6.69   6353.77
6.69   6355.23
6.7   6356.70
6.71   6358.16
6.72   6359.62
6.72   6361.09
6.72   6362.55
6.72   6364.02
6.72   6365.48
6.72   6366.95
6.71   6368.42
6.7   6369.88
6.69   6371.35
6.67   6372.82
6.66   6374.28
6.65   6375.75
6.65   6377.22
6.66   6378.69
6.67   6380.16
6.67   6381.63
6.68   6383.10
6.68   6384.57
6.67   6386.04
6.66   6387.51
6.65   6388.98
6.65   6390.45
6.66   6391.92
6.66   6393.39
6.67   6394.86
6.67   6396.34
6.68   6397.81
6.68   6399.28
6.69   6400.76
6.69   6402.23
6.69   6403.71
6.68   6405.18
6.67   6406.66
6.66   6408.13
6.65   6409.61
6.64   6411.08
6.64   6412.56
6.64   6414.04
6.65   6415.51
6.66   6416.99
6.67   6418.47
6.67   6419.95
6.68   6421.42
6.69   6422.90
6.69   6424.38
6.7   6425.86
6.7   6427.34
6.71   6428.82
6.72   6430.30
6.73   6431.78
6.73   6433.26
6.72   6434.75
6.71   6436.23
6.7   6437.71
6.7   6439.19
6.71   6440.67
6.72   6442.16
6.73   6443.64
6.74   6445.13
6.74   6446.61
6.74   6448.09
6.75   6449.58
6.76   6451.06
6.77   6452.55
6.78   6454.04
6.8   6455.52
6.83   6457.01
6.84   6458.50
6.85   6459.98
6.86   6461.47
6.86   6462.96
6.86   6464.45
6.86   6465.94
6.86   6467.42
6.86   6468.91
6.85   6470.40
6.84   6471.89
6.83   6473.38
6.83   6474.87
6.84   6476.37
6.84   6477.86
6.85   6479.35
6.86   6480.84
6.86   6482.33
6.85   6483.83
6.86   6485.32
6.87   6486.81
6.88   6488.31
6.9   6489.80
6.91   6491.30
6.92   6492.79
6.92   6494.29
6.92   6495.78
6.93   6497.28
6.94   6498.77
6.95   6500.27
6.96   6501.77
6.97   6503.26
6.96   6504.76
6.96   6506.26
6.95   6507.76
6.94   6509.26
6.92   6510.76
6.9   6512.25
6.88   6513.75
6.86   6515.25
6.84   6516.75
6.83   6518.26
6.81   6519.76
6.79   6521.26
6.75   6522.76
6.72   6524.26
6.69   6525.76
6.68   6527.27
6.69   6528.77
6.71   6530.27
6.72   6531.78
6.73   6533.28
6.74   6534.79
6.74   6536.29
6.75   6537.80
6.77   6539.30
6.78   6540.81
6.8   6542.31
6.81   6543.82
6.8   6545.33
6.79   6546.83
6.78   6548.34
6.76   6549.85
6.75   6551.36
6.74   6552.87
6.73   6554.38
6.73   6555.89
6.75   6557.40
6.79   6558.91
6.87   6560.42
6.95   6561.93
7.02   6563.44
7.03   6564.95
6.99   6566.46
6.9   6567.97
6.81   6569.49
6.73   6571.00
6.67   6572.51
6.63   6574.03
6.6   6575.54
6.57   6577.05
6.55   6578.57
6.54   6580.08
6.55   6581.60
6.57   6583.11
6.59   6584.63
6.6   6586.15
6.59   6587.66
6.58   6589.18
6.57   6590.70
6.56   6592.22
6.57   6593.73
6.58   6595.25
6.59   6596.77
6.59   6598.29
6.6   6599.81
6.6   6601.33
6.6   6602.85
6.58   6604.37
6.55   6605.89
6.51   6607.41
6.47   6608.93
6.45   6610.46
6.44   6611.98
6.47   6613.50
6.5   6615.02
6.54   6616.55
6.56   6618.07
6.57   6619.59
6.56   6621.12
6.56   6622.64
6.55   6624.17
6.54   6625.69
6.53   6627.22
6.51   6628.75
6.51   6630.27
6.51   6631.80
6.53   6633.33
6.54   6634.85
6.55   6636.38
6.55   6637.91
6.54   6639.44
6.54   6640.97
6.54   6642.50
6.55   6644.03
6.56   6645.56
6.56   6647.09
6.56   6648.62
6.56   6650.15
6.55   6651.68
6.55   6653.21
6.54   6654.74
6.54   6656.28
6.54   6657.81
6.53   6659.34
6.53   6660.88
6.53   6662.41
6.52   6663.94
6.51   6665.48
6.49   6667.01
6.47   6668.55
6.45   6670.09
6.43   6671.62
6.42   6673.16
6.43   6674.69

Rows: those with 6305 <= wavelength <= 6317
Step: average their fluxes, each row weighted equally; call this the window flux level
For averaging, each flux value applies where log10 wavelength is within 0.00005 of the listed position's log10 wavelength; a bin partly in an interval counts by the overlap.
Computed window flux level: 6.80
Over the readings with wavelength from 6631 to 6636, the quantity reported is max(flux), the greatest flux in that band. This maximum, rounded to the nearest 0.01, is 6.54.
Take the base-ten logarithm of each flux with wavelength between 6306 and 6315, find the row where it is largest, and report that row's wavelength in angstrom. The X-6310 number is 6307.12 angstrom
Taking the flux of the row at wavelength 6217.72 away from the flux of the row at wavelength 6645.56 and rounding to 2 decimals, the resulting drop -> -0.52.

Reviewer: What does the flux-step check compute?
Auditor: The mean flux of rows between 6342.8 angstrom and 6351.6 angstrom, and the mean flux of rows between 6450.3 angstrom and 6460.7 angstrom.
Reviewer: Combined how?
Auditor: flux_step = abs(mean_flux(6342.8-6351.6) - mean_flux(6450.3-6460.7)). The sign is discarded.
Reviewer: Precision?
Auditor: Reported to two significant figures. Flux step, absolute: 0.11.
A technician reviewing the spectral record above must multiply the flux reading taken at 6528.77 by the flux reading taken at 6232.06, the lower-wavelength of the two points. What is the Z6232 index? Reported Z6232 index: 47.0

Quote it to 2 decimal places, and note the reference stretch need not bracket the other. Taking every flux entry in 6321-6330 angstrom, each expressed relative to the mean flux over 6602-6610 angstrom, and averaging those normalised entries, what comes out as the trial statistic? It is 1.03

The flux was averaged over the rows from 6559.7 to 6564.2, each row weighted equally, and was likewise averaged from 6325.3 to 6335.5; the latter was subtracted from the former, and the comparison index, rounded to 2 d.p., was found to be 0.24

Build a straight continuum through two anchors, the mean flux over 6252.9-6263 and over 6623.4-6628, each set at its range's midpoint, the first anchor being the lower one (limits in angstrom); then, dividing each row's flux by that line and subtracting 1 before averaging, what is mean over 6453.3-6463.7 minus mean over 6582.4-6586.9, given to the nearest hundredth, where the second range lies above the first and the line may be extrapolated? 0.01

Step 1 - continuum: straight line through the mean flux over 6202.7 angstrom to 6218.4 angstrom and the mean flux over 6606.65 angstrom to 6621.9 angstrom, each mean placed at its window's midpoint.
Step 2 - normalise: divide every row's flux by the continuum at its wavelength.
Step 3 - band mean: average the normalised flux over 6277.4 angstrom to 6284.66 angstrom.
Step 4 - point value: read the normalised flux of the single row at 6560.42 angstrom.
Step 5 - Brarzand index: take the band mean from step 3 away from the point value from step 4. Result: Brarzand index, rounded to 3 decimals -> 0.061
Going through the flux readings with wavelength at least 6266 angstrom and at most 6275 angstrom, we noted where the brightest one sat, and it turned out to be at 6266.59 angstrom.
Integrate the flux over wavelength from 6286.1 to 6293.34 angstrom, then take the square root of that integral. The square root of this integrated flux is 7.0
